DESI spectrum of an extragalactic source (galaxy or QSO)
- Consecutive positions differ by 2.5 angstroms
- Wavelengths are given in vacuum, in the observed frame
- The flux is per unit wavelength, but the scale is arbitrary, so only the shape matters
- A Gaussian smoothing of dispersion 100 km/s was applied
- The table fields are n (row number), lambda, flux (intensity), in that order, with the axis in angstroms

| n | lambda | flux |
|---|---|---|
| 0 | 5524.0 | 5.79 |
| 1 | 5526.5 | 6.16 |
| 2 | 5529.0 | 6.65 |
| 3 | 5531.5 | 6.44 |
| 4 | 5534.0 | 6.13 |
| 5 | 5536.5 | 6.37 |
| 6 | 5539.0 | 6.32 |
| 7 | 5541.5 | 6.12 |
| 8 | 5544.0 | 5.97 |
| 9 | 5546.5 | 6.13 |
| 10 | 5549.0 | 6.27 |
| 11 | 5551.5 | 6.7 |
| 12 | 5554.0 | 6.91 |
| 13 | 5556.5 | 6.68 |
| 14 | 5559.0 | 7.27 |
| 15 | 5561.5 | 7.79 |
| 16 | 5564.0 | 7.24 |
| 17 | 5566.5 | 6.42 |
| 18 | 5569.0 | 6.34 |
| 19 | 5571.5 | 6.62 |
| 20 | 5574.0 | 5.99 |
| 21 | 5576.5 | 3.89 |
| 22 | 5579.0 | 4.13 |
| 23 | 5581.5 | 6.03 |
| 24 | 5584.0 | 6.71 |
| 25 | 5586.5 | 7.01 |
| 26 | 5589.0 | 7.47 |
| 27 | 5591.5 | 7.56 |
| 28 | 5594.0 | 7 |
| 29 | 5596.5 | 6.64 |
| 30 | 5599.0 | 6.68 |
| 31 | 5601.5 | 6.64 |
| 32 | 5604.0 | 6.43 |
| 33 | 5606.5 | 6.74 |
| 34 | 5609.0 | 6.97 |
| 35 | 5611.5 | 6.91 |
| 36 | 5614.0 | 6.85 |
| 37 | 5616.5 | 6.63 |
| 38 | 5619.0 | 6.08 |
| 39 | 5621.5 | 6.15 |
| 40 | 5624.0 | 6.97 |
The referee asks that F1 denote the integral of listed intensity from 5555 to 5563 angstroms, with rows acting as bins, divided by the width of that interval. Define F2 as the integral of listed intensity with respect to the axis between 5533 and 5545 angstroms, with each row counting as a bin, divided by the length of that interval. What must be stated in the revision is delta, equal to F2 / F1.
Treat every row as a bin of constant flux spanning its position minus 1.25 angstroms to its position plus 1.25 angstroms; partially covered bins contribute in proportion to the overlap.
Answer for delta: 0.86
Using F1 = 7.2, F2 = 6.19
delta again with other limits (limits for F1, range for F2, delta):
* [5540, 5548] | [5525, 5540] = 1.04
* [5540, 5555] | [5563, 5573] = 1.04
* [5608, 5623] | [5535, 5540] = 0.96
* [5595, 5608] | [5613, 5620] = 0.98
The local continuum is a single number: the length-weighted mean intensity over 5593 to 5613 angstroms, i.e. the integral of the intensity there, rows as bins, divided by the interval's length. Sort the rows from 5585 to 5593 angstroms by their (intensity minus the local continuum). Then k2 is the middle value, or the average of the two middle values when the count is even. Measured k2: 0.72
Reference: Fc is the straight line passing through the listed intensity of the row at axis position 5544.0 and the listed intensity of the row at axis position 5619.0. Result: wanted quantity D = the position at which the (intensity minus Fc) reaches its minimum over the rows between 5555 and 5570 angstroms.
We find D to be 5569.0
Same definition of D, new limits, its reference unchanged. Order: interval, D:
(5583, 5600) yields 5596.5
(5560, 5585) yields 5576.5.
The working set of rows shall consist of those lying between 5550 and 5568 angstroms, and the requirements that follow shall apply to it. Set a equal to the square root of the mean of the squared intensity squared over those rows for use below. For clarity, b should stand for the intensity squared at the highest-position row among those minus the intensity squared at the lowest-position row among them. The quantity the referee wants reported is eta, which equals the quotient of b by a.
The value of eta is -0.07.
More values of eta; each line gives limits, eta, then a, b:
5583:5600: -0.01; 50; -0.4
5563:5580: -0.95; 37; -35.4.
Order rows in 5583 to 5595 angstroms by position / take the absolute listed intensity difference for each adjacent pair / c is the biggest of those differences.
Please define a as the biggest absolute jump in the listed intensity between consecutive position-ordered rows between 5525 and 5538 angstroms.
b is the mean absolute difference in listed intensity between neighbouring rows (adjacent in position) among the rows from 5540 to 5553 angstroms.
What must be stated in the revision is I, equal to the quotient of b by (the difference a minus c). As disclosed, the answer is -3.1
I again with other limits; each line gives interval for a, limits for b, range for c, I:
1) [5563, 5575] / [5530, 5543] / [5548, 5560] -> 0.9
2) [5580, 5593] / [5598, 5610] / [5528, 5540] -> 0.5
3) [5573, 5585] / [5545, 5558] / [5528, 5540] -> 0.1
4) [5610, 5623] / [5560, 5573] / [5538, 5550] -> 1.2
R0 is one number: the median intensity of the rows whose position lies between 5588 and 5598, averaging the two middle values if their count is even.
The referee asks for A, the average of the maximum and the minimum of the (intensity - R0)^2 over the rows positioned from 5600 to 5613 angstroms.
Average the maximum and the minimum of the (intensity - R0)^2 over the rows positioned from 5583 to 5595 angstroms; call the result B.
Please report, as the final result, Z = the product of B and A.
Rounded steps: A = 0.4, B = 0.2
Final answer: 0.1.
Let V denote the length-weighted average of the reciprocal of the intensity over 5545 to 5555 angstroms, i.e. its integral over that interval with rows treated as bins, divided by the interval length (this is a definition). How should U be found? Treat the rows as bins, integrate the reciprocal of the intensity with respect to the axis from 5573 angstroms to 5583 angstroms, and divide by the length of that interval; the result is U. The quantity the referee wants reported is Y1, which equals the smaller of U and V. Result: 0.155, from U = 0.208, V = 0.155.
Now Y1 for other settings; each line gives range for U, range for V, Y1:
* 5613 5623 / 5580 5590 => 0.151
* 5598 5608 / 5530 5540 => 0.151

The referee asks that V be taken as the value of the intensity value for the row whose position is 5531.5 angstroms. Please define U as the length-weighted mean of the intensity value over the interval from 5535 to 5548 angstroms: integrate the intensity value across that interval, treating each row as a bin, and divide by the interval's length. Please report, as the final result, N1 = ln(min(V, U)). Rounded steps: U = 6.2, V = 6.44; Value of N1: 1.82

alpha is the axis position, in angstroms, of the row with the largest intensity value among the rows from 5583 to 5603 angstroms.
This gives 5591.5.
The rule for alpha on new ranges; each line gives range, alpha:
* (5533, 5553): 5551.5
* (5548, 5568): 5561.5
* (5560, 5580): 5561.5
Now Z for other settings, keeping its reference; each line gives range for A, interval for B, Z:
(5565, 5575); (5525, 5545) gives 0.9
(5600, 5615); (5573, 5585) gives 2.1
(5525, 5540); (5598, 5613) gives 0.3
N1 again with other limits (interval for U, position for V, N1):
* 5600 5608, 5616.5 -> 1.89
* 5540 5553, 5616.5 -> 1.83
